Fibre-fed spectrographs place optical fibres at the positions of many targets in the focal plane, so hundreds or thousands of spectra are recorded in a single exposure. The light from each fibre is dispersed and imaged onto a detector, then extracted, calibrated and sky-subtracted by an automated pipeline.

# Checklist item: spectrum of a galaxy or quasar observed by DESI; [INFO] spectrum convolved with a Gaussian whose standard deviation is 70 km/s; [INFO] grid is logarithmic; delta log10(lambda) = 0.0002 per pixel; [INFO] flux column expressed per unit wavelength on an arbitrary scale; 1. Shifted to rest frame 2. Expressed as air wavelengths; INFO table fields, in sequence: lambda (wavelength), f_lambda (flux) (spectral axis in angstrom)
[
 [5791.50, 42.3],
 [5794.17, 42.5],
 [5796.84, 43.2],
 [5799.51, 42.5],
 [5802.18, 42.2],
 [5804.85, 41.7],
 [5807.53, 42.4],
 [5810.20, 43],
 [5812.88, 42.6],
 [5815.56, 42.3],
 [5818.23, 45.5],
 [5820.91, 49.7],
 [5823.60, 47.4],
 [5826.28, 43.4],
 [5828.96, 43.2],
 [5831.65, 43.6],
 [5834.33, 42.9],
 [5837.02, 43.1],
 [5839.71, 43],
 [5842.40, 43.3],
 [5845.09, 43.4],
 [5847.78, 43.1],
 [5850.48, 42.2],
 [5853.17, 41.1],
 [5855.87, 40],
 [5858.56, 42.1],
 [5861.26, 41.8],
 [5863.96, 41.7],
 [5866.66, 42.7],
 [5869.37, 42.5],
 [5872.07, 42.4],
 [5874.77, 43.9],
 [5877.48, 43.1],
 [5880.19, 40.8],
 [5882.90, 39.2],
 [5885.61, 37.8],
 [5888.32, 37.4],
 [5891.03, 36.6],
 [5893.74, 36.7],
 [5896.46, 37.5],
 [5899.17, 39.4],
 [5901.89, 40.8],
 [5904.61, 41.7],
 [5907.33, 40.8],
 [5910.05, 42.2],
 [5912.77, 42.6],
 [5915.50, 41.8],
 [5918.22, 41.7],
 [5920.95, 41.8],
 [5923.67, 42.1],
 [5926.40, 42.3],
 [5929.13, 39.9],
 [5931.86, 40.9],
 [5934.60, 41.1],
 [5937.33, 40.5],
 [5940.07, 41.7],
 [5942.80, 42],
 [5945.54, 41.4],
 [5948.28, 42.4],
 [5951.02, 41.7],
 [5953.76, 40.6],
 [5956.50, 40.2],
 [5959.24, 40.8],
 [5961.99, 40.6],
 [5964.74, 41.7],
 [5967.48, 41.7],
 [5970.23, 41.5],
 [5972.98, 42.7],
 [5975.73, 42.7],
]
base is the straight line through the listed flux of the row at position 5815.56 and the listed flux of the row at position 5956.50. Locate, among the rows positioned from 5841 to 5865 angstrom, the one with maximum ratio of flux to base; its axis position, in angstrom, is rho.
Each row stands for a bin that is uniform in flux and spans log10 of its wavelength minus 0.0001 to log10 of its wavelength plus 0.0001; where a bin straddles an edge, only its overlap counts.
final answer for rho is 5845.09 angstrom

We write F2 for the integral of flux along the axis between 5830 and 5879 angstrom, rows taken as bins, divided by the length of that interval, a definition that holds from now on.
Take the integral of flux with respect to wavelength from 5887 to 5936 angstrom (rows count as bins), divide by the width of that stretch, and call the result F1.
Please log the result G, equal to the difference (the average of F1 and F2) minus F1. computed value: 1.1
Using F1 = 40.4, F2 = 42.5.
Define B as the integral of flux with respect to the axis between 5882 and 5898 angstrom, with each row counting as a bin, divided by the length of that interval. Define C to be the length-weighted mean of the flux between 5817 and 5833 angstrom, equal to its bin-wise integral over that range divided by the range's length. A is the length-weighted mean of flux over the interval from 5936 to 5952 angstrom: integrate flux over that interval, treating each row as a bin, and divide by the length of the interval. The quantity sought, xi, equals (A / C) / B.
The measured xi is 0.0244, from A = 41.6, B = 37.5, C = 45.5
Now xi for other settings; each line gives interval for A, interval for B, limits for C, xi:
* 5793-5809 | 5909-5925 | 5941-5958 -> 0.0244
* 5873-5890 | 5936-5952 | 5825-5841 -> 0.0224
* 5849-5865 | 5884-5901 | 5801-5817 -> 0.0260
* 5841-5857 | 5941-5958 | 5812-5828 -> 0.0226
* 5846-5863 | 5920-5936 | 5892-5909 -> 0.0256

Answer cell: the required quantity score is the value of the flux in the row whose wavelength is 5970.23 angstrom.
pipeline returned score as 41.5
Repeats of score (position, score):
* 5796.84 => 43.2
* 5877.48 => 43.1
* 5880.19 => 40.8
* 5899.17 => 39.4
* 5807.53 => 42.4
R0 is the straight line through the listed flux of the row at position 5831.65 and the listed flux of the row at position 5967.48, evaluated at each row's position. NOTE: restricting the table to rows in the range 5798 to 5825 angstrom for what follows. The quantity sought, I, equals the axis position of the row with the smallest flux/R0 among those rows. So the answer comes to 5804.85 angstrom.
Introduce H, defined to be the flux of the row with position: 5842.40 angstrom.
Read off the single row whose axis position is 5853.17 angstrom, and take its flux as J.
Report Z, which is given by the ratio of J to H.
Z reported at 0.95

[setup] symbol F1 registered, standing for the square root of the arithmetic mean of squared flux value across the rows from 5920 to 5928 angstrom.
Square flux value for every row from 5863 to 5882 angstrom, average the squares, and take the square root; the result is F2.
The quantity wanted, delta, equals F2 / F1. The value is 1.01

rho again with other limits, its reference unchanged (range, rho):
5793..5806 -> 5796.84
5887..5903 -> 5901.89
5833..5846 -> 5845.09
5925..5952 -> 5948.28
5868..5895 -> 5874.77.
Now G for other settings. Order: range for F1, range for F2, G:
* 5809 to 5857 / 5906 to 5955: -1.0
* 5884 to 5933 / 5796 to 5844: 1.7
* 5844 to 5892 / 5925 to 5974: 0.0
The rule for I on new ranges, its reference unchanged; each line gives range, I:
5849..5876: 5855.87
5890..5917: 5891.03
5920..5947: 5929.13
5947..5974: 5956.50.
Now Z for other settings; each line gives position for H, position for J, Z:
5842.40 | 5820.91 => 1.15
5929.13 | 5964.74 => 1.05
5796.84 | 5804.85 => 0.97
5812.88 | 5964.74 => 0.98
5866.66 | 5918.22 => 0.98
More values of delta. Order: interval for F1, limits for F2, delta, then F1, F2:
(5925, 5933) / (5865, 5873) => 1.04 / 41.0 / 42.5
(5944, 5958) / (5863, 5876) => 1.03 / 41.3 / 42.6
